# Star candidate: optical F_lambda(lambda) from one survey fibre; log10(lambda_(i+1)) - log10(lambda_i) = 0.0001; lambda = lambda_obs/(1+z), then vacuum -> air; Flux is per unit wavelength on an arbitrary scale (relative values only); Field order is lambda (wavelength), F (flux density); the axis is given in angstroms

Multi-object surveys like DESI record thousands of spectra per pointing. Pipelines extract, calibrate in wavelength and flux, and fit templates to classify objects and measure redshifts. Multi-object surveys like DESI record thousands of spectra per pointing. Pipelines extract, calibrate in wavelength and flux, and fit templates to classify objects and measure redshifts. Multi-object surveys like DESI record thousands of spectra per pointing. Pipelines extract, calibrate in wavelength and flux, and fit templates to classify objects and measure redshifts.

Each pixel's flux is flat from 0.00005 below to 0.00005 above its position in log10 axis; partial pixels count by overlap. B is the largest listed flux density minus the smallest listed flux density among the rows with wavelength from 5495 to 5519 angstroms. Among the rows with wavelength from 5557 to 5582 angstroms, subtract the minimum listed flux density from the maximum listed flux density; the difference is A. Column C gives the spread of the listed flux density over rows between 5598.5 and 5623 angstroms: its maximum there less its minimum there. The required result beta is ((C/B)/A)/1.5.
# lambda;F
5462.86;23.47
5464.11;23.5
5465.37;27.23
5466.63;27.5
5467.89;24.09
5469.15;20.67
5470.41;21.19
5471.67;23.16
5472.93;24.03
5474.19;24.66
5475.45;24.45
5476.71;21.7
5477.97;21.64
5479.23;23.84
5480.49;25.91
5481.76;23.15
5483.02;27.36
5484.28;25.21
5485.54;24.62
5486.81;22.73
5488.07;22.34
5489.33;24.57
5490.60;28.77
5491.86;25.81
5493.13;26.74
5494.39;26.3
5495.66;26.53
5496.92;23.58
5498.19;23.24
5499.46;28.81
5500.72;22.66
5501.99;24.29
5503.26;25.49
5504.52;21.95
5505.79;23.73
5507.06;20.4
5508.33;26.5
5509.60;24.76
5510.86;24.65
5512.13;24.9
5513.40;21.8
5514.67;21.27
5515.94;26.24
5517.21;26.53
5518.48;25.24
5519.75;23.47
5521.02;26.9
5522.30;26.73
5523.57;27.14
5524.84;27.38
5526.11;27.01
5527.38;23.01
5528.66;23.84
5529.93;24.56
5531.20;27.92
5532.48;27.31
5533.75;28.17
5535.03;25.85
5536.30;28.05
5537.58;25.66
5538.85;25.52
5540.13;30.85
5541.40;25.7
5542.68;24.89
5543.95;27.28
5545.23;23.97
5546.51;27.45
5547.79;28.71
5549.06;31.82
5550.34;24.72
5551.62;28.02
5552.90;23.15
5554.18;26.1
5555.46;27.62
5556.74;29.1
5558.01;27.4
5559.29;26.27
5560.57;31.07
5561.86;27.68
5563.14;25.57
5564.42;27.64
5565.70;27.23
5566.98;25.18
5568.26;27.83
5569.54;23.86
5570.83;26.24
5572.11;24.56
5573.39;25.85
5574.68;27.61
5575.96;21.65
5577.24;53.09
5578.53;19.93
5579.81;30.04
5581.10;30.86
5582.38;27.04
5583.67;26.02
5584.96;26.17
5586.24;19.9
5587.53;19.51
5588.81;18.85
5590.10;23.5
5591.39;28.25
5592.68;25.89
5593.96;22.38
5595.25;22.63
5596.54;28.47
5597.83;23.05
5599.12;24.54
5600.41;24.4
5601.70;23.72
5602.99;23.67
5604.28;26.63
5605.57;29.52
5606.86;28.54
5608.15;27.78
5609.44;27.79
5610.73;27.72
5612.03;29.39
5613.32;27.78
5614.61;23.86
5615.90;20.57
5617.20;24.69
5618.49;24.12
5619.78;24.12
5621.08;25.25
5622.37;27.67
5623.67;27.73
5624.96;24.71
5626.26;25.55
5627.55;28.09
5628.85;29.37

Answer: 0.021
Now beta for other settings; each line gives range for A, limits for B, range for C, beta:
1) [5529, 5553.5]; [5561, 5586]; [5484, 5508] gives 0.020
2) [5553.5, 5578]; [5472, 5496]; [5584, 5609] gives 0.032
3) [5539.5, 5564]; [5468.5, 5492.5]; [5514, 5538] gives 0.066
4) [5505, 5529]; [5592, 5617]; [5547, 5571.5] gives 0.093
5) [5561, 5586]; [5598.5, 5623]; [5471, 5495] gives 0.016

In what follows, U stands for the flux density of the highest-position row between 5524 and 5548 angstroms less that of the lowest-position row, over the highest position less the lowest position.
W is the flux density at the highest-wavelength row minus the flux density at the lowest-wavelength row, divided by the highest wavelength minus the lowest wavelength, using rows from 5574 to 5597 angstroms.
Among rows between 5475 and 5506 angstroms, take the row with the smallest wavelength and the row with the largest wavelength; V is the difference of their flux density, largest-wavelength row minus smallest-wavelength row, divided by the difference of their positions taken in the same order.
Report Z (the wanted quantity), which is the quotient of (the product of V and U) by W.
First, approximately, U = 0.06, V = -0.02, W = 0.04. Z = 0.0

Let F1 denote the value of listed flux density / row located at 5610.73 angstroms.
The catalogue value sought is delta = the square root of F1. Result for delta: 5.3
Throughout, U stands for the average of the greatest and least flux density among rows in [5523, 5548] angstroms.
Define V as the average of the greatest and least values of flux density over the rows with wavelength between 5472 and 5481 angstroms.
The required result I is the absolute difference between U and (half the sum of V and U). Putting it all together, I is 1.58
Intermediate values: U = 26.9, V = 23.8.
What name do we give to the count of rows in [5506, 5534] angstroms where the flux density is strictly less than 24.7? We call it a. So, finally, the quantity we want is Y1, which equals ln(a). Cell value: 2.1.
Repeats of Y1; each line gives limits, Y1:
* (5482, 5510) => 2.4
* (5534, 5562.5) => 0.7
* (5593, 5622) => 2.5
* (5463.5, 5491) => 2.8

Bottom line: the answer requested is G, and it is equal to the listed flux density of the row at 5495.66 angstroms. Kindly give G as 26.53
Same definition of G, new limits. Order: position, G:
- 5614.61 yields 23.86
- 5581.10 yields 30.86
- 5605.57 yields 29.52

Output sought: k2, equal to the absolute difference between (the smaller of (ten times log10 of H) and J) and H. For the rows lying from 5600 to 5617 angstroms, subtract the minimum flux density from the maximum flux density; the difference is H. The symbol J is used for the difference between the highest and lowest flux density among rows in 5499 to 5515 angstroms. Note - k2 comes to 0.5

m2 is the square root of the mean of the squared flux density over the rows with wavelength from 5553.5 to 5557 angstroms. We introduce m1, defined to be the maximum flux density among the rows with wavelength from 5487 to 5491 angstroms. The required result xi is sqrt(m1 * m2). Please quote 28.2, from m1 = 28.77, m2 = 28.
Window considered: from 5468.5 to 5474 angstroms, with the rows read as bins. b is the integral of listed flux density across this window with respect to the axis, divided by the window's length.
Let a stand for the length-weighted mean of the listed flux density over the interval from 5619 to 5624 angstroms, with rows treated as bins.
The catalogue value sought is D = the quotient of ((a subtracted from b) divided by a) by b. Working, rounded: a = 26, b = 22.5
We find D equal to -0.0061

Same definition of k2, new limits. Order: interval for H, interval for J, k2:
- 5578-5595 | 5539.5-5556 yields 3.3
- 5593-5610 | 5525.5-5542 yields 0.7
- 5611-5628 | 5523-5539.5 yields 3.7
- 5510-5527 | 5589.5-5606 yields 1.0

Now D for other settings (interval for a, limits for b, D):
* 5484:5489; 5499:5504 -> 0.0025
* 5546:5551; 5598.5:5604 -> -0.0058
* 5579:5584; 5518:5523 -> -0.0038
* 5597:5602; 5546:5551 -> 0.0060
